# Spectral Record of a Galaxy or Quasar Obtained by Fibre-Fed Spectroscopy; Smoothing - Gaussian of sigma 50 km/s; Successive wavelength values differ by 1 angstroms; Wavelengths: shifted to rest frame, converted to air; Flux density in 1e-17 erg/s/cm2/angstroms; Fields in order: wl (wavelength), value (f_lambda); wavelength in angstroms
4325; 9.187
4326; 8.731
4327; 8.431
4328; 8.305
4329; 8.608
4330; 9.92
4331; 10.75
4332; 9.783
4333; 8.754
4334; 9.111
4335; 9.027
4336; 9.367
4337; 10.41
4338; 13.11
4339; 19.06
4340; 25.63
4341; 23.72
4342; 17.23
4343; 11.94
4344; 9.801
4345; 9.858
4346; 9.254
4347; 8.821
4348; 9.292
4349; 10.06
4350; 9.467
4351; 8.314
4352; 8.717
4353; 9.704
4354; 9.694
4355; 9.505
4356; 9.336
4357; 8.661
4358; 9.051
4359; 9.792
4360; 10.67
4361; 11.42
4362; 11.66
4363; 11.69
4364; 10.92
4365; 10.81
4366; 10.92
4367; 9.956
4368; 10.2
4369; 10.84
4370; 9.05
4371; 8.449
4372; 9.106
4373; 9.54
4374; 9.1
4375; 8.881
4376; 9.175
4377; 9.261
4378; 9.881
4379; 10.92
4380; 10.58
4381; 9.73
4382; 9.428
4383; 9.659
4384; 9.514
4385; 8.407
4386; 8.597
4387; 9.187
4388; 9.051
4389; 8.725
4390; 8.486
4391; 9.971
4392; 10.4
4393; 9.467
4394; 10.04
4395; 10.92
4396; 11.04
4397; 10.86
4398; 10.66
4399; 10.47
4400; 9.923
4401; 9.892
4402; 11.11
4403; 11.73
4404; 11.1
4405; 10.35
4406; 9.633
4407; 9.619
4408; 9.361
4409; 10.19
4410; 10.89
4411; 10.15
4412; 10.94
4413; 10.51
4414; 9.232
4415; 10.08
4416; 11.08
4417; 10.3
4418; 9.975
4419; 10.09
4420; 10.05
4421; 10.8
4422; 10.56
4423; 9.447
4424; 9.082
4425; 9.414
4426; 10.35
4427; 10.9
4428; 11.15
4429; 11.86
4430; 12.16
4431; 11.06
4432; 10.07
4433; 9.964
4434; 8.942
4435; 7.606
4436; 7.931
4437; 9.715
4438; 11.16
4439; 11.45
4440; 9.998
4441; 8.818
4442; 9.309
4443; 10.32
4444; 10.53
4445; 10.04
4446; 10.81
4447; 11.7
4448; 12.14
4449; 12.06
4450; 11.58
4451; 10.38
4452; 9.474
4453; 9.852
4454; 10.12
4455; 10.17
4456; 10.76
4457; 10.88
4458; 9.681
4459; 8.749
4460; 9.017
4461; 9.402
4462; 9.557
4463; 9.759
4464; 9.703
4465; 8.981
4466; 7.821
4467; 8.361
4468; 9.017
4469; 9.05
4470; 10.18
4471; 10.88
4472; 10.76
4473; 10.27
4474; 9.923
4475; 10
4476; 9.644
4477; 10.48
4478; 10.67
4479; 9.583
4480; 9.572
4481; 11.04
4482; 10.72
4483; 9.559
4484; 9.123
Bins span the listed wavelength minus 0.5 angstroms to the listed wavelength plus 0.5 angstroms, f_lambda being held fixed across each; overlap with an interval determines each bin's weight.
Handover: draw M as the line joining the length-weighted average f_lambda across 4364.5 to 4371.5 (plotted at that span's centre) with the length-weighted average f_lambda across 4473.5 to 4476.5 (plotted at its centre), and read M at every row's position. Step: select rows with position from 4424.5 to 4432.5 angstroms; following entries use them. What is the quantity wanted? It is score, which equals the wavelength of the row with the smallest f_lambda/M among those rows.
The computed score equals 4425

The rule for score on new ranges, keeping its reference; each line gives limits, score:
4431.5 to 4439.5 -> 4435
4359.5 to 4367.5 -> 4367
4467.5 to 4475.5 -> 4468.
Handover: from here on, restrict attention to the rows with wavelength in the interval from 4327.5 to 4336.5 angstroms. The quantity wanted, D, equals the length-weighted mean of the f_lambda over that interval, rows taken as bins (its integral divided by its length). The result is 9.3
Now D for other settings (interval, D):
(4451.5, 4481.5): 9.8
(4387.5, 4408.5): 10.1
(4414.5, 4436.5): 10.1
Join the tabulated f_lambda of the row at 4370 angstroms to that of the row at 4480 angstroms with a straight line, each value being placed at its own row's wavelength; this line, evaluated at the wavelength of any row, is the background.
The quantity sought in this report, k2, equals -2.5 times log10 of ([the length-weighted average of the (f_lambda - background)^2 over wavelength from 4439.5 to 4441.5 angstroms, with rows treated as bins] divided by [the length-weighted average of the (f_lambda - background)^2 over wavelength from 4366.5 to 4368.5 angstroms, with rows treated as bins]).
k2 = 1.2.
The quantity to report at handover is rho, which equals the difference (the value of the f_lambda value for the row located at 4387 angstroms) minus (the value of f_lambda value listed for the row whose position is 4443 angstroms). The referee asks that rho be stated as -1.1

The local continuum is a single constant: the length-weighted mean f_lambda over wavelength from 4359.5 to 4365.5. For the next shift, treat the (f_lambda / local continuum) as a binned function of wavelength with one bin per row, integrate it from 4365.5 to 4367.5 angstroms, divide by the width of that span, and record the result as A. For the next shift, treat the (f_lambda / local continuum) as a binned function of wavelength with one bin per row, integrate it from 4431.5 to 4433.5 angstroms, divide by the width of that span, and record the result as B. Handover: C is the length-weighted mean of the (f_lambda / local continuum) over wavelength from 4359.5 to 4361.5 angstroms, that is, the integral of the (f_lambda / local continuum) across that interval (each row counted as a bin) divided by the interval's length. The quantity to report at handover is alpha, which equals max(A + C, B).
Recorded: 1.92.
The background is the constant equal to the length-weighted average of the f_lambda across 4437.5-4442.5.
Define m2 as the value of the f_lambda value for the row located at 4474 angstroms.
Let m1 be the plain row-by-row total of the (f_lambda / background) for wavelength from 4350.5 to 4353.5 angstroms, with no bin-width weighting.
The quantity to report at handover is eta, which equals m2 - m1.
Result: 7.3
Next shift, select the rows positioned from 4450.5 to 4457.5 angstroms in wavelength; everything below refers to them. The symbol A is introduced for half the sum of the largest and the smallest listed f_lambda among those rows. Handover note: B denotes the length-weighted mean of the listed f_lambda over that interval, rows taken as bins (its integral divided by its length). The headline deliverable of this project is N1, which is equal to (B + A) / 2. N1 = 10.2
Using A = 10.2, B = 10.2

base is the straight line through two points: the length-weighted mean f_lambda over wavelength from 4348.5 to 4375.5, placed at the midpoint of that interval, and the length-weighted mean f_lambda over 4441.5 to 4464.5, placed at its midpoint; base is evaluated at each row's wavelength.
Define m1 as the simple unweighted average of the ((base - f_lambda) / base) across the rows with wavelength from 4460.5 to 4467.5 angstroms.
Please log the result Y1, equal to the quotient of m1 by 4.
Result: 0.030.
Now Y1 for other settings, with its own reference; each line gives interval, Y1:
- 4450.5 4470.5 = 0.018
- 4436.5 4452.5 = -0.009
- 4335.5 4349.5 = -0.094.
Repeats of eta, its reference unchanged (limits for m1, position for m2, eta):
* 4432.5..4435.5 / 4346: 6.6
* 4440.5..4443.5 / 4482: 7.9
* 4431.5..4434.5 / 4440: 7.1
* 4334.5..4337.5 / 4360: 7.8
